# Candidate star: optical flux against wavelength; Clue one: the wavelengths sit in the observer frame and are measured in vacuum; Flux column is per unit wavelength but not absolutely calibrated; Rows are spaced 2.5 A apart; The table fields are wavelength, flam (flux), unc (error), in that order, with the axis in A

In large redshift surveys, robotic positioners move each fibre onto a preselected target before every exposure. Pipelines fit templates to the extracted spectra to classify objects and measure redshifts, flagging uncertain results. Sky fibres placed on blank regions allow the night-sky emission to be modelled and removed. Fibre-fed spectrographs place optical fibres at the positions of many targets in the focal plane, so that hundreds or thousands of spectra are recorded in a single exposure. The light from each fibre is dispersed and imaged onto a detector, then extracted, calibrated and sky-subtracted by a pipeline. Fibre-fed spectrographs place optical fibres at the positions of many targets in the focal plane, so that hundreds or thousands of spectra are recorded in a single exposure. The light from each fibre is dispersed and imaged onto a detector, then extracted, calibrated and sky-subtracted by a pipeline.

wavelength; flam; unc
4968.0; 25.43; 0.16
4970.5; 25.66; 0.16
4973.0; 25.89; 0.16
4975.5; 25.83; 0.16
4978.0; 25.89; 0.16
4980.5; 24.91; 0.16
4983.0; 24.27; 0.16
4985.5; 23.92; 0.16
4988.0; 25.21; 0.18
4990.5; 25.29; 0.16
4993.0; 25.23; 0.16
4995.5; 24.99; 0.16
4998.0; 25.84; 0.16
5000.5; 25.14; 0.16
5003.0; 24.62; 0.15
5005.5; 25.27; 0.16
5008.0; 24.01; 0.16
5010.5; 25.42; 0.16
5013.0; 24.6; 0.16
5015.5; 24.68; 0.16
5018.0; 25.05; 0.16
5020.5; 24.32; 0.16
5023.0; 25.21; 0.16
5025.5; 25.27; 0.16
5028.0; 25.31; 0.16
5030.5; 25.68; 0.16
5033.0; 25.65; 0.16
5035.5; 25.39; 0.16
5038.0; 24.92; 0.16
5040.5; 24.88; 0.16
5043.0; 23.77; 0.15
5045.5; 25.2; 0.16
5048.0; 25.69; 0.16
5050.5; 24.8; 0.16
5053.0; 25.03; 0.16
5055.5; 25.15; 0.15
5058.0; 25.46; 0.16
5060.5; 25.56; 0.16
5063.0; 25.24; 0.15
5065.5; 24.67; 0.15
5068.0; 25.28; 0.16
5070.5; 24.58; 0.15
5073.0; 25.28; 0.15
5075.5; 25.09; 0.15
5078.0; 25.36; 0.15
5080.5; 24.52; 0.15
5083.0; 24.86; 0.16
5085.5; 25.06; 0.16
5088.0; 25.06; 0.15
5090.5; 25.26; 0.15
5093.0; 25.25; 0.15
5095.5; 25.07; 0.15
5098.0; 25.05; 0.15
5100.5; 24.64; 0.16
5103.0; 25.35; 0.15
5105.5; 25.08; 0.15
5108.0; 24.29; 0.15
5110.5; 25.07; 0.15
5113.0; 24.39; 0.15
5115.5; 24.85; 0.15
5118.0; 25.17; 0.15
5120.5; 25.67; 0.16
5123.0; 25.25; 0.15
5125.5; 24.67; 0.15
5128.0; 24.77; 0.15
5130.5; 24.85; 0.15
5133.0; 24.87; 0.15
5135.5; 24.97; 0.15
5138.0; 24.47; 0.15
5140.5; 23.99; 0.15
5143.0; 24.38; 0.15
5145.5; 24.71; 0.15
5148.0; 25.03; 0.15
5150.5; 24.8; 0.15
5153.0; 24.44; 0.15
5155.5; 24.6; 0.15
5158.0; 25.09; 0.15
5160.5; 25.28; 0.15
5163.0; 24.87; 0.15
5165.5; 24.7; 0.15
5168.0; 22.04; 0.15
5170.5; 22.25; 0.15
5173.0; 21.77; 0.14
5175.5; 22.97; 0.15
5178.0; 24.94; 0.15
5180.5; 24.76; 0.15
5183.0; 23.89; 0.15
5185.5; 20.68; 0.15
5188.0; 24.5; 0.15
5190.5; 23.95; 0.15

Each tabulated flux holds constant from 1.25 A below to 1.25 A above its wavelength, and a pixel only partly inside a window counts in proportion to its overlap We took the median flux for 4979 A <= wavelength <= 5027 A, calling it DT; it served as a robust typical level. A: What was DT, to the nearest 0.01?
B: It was 25.05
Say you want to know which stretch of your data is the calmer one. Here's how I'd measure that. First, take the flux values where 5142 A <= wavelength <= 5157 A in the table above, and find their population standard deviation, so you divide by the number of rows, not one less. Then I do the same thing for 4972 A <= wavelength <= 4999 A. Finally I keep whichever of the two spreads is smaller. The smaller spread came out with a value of 0.22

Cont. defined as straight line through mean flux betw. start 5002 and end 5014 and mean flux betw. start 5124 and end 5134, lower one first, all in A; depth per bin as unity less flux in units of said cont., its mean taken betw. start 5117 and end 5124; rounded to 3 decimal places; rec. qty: -0.023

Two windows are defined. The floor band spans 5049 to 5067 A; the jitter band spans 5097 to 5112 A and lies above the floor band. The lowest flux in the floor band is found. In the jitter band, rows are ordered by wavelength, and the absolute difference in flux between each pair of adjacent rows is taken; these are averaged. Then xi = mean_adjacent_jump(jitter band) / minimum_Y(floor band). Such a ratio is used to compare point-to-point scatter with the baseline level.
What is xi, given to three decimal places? 0.024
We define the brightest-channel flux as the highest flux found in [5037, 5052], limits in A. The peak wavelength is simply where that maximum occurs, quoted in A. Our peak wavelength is 5048.0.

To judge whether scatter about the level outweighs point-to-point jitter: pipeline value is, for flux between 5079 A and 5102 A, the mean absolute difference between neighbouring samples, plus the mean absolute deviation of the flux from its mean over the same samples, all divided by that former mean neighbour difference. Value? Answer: 2.18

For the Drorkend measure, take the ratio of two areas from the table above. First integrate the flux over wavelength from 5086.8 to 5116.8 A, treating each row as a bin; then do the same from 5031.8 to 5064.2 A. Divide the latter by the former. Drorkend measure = 1.09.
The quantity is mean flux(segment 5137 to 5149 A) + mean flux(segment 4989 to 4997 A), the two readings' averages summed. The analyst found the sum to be 49.7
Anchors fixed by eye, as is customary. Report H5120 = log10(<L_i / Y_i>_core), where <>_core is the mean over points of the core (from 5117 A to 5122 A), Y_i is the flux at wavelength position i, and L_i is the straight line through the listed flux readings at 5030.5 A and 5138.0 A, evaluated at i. -0.013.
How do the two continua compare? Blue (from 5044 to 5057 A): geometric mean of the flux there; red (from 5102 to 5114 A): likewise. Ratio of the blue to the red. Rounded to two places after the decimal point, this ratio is 1.01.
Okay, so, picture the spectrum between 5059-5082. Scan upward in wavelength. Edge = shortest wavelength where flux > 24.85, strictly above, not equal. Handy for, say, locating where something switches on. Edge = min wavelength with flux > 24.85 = 5060.5 A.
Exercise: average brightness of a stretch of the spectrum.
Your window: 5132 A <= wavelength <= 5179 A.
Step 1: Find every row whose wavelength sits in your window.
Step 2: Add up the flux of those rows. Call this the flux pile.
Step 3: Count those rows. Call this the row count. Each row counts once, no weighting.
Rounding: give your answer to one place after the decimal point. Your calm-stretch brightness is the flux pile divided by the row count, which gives 24.2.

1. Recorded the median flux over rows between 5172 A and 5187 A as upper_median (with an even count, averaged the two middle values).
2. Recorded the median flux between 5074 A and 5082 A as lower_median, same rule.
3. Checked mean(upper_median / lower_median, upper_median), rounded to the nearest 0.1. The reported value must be 12.2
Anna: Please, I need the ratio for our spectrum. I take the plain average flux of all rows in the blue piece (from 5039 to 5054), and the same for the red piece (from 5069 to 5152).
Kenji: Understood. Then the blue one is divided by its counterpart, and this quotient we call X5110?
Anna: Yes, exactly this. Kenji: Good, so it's 1.00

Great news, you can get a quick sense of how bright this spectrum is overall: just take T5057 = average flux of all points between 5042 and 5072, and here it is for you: 25.0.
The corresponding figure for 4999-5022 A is 24.8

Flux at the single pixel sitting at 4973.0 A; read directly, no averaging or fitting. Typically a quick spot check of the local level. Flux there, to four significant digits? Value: 25.89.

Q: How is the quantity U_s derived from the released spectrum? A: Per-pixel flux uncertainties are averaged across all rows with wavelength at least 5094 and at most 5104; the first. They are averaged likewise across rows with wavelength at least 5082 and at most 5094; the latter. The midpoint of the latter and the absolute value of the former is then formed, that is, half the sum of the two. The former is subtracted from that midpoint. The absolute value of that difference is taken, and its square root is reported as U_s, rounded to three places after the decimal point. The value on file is 0.027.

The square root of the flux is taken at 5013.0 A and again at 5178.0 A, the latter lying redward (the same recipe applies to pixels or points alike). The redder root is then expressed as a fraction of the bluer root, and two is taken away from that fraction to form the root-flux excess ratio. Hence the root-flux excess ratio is -0.99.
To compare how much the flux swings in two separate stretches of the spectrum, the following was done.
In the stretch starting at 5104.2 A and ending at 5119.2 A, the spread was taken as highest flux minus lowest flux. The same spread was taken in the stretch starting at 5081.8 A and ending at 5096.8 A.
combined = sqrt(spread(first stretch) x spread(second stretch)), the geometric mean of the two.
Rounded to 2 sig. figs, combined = 0.59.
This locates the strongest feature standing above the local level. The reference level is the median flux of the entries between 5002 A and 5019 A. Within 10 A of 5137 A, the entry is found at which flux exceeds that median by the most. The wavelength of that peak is 5135.5 A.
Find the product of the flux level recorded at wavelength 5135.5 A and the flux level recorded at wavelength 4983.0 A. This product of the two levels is 606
